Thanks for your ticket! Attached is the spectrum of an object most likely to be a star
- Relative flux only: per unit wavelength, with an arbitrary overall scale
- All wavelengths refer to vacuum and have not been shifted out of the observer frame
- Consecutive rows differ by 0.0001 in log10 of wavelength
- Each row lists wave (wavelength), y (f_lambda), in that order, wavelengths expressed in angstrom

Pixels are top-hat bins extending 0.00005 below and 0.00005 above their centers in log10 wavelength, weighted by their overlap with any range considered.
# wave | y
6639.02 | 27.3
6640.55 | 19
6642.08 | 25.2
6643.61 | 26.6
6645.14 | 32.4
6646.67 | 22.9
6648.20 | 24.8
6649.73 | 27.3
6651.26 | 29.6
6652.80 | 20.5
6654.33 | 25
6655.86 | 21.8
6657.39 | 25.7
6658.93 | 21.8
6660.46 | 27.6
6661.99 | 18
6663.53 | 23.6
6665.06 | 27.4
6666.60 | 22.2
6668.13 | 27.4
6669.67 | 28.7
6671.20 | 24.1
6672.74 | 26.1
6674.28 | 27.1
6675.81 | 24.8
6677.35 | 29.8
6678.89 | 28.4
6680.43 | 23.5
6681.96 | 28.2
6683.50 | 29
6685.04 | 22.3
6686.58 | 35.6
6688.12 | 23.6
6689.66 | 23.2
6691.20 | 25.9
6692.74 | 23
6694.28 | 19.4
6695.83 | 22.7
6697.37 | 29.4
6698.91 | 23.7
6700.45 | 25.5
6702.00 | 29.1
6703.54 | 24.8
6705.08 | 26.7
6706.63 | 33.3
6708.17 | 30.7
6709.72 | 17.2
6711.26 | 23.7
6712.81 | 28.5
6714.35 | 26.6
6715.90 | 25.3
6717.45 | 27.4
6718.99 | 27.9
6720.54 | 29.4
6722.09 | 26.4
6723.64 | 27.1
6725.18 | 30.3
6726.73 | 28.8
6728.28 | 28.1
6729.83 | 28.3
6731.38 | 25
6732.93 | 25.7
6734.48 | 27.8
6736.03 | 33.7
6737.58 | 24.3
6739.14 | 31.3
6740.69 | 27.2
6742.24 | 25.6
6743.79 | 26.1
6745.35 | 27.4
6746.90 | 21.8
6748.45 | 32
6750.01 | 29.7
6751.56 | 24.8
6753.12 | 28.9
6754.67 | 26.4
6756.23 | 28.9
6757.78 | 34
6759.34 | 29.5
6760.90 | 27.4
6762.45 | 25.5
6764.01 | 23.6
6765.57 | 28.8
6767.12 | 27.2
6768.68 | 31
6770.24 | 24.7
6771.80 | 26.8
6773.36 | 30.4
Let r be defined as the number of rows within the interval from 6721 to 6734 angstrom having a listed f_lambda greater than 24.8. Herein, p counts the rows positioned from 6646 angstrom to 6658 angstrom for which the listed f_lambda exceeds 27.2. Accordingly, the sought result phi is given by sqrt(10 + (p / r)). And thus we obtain 3.20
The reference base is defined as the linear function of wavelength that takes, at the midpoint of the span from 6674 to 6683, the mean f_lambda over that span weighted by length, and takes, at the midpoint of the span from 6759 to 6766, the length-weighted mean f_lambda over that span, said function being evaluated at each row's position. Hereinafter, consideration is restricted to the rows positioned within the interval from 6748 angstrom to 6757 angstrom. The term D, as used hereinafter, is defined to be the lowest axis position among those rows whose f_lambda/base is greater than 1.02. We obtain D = 6748.45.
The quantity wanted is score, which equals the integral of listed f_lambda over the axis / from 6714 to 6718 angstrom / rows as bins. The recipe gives 105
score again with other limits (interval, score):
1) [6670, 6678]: 212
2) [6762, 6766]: 103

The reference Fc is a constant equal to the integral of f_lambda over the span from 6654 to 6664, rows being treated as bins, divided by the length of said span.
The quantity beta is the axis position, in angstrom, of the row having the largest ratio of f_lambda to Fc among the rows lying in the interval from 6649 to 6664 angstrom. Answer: 6651.26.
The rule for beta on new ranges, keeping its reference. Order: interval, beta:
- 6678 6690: 6686.58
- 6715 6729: 6725.18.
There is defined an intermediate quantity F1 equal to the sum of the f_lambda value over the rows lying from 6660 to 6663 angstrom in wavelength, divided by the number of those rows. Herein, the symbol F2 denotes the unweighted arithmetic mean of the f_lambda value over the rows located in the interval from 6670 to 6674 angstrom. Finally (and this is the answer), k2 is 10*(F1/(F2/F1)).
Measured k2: 207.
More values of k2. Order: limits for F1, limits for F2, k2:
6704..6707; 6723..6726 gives 314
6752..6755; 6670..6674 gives 305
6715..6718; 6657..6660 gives 292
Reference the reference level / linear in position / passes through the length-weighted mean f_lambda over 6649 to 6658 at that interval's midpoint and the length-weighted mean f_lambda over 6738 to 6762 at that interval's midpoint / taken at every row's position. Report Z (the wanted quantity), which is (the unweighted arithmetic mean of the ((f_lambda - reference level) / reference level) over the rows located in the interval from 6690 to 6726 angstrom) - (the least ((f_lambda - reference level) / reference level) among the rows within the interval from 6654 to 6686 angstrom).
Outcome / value 0.27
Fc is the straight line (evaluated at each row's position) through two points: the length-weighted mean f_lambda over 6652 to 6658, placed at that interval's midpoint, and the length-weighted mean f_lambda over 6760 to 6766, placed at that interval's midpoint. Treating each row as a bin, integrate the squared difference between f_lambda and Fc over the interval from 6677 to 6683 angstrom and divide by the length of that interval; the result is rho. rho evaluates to 18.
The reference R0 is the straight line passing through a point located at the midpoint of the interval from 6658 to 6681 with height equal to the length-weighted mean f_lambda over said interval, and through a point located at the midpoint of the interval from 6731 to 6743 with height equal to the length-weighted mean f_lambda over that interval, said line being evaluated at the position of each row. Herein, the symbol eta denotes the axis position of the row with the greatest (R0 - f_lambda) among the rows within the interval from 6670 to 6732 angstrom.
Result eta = 6709.72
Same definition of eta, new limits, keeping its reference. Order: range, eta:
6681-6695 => 6694.28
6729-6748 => 6746.90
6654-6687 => 6661.99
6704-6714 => 6709.72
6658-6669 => 6661.99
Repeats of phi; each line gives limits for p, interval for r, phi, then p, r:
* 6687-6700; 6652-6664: 3.21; 1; 3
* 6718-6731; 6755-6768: 3.30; 6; 7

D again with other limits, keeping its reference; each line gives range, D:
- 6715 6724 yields 6718.99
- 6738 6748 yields 6739.14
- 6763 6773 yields 6765.57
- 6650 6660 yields 6651.26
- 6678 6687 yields 6678.89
